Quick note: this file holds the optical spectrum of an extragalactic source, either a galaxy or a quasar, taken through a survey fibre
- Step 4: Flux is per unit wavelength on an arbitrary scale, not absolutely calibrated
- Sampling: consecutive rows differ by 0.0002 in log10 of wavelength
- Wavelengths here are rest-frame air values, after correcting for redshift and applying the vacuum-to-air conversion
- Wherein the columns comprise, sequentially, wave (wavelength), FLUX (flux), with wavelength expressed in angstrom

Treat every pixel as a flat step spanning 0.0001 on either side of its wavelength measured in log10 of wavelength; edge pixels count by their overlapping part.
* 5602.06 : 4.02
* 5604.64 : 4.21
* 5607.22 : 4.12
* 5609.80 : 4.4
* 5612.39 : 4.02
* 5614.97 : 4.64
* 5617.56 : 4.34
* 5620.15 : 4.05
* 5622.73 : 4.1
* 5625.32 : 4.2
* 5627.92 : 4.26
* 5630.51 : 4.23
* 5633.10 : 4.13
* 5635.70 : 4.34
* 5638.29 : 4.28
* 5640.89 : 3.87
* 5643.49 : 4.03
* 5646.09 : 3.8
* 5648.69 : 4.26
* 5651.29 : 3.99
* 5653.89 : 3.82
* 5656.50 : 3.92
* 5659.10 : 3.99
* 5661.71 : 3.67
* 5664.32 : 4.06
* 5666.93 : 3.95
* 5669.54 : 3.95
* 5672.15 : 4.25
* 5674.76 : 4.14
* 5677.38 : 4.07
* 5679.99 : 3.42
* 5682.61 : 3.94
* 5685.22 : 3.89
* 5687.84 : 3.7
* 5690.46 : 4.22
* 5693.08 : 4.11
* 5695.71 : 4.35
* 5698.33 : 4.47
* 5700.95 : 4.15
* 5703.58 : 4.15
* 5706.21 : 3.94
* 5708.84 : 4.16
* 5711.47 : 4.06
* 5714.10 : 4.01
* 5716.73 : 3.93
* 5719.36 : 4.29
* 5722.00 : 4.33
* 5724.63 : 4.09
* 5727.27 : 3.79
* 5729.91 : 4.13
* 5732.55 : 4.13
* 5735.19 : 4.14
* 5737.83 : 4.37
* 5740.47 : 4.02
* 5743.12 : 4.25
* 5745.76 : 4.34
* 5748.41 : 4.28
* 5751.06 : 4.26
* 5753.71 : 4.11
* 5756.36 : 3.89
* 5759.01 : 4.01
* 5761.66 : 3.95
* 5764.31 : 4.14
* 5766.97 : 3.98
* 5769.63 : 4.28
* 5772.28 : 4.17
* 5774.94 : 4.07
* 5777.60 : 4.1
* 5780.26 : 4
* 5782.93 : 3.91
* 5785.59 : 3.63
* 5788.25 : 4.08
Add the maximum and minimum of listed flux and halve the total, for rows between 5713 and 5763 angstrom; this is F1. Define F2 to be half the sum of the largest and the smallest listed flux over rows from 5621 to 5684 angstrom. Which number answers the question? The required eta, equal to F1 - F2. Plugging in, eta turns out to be 0.20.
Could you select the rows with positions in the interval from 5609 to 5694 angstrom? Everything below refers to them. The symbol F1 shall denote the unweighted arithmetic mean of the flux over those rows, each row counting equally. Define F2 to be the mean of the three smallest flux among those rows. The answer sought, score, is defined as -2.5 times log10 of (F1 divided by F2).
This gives -0.13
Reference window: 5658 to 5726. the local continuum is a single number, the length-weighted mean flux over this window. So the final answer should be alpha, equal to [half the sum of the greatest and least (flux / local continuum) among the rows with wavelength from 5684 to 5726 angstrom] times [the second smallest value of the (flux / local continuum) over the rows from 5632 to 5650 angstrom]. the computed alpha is 0.96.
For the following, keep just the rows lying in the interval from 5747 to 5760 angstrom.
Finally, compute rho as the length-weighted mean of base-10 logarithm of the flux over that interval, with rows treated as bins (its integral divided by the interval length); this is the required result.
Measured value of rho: 0.614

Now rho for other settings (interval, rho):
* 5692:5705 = 0.627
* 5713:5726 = 0.616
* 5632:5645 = 0.615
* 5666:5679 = 0.608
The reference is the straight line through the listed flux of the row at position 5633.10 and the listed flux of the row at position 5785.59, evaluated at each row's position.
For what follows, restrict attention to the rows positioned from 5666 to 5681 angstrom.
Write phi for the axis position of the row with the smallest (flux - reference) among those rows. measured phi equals 5679.99 angstrom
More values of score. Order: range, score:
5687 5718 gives -0.07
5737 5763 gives -0.05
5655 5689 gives -0.09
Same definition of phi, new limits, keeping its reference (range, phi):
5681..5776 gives 5687.84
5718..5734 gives 5727.27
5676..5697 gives 5679.99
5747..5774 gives 5756.36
